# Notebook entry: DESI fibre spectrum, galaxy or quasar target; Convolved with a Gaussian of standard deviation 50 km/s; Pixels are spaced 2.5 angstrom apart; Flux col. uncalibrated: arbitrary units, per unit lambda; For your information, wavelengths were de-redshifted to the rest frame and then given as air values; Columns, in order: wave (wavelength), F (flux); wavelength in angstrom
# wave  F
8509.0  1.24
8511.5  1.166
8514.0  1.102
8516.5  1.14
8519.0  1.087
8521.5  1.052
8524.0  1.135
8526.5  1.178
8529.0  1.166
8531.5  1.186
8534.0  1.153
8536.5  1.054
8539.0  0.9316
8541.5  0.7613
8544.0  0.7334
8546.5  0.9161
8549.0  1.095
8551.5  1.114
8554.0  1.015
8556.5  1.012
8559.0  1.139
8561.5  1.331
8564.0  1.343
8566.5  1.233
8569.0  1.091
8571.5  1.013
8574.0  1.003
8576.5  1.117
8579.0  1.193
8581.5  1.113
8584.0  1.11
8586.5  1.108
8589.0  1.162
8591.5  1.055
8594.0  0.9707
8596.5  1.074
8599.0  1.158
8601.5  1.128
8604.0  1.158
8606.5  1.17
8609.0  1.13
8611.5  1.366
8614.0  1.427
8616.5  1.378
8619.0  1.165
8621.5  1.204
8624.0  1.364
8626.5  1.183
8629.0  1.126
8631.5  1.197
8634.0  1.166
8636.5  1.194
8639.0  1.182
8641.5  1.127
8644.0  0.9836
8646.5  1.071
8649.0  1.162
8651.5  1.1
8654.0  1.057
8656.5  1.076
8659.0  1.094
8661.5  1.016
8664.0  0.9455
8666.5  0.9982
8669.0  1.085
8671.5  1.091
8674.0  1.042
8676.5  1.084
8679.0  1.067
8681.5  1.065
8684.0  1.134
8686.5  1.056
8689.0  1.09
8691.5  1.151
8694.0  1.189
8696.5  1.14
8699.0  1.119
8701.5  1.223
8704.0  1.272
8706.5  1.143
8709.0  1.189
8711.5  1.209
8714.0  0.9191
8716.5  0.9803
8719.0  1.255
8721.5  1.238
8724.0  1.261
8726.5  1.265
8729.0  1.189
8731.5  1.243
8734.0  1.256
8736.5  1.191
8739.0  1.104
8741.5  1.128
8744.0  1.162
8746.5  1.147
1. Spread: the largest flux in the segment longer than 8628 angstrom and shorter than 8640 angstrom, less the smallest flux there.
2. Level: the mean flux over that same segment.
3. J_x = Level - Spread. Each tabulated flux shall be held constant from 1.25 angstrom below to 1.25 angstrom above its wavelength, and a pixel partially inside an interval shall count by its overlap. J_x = 1.10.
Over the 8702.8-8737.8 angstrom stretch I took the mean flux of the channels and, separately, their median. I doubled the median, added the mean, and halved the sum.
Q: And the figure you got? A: 1.82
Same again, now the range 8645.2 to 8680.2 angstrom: 1.61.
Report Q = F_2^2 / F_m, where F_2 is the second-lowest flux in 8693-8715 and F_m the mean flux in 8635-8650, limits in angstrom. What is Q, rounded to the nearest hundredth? 1.12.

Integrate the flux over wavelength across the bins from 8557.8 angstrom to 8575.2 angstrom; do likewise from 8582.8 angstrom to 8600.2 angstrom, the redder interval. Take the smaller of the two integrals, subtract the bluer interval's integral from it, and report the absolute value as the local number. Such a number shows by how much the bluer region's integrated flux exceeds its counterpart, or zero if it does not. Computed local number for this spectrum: 1.3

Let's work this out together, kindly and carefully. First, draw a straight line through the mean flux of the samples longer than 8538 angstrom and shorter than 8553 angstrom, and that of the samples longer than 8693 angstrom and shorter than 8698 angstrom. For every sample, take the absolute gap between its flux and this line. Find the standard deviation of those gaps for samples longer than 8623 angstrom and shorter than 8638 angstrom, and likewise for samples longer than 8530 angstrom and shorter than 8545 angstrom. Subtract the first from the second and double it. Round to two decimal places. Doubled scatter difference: 0.01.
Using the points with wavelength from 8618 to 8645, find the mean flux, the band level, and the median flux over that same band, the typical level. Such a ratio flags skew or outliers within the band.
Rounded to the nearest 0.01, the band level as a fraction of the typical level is 0.99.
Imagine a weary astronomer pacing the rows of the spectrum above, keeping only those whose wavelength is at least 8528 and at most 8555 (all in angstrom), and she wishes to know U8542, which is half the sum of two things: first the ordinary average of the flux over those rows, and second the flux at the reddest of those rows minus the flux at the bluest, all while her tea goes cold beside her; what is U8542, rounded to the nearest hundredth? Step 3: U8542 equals 0.43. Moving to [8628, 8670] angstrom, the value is 0.53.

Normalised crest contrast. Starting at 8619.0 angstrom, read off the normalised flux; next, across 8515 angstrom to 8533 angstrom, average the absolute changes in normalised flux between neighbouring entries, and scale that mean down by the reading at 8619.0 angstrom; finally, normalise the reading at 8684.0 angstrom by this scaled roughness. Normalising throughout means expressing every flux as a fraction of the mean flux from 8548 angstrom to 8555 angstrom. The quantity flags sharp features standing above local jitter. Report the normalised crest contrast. 30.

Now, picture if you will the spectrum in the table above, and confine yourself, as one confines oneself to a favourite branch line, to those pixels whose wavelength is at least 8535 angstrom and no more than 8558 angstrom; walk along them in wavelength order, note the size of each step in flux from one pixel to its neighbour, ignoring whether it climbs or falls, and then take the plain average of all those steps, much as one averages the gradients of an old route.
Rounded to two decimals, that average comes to 0.10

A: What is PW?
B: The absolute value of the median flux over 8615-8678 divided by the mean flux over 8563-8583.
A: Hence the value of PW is 0.97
